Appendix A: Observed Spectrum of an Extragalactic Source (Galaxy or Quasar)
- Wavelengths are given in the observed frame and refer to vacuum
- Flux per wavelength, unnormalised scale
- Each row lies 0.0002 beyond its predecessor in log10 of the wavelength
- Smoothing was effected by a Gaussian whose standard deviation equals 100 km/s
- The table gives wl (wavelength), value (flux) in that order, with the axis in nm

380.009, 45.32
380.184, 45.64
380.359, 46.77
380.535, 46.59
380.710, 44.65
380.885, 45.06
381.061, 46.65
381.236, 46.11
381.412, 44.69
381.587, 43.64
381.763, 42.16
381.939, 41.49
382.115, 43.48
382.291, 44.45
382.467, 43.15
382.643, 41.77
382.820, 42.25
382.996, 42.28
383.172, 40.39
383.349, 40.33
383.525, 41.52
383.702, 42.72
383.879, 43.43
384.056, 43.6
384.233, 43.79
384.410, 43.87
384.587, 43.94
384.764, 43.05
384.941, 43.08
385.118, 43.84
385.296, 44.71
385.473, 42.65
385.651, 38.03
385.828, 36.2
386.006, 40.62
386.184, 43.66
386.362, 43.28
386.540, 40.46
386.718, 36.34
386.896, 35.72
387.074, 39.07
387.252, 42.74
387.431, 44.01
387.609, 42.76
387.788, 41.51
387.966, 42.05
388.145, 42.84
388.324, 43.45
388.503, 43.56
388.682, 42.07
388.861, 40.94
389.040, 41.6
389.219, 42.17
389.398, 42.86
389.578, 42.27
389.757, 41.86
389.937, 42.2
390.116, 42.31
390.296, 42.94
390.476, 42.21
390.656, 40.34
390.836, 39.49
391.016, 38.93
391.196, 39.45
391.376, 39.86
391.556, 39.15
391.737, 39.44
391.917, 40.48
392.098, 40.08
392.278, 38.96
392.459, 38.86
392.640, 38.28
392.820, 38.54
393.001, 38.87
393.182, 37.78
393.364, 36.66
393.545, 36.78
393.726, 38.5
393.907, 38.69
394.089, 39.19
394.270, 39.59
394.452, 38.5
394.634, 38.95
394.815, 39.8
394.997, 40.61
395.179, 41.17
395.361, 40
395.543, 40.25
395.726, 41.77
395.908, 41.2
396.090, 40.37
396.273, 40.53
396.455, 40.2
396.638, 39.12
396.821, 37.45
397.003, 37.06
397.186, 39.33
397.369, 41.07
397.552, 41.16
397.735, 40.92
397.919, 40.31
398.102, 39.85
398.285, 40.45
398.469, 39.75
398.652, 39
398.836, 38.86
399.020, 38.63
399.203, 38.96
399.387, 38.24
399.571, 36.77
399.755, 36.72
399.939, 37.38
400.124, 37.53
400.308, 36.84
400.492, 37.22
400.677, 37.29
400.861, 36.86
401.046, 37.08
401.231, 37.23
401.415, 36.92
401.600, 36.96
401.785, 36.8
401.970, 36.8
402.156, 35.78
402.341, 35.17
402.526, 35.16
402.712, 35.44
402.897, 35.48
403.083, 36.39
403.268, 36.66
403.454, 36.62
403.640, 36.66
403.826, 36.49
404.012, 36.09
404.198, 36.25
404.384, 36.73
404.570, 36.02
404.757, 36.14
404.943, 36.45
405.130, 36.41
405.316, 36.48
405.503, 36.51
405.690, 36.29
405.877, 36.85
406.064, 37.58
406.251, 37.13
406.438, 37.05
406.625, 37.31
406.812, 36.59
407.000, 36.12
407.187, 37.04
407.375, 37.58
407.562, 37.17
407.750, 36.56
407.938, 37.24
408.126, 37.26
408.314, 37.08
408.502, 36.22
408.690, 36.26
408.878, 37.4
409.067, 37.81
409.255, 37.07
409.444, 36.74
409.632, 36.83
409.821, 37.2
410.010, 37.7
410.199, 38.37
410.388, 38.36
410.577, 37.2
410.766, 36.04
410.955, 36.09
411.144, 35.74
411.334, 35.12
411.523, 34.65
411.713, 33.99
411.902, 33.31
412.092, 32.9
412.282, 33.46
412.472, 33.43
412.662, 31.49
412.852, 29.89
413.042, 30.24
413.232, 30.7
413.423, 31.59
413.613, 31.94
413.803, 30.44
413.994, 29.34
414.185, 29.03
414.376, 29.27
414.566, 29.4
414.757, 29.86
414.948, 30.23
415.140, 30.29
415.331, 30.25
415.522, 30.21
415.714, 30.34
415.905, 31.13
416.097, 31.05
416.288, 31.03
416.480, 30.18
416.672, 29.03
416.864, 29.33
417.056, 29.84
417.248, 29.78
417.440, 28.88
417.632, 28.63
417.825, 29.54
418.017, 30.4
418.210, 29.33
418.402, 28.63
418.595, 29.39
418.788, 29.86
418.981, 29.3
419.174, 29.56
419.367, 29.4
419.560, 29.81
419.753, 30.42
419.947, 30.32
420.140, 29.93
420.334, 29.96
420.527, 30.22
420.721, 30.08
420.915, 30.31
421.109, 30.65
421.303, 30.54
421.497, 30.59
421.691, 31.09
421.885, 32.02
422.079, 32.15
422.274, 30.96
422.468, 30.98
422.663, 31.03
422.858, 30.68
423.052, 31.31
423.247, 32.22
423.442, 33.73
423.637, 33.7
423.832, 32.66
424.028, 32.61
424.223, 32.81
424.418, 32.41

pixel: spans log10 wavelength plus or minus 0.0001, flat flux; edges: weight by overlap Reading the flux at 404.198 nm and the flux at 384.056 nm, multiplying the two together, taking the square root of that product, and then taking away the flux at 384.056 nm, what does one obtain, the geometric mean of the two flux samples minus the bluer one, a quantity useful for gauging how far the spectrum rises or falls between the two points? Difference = -3.8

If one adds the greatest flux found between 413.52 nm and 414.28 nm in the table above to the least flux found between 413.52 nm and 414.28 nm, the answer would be 61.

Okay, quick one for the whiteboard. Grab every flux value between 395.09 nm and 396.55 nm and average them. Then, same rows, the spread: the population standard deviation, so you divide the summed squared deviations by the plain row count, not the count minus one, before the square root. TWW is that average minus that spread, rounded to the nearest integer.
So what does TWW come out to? 40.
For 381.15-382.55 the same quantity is 42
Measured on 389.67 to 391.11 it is 40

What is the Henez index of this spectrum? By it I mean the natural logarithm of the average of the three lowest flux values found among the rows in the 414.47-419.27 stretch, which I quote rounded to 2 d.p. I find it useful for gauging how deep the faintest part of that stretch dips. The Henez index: 3.36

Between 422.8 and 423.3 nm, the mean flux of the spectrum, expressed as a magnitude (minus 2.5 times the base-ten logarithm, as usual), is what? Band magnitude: -3.74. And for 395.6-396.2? -4.03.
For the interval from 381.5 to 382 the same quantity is -4.07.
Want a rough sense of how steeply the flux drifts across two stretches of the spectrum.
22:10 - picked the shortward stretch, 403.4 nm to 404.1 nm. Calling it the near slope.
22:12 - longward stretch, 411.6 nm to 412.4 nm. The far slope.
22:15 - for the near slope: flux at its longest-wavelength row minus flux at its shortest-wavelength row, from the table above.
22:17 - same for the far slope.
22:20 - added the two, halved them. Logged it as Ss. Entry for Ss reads -0.5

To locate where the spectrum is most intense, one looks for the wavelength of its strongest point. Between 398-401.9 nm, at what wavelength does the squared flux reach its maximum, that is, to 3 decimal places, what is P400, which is 398.285 nm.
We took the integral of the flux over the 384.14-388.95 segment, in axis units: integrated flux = 201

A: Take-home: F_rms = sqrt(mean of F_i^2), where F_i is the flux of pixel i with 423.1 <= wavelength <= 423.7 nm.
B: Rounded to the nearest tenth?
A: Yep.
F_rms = 33.2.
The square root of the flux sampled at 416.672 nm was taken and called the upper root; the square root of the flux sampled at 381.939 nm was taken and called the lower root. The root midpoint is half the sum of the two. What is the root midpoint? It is 5.91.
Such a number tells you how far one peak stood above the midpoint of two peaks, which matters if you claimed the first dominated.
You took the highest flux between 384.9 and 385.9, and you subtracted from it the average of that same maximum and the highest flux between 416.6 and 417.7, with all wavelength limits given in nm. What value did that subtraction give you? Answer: 7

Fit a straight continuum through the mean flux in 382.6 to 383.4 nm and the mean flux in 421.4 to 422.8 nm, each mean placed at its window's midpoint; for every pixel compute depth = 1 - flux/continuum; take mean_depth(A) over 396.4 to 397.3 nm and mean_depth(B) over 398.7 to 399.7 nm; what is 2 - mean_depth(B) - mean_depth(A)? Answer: 2.05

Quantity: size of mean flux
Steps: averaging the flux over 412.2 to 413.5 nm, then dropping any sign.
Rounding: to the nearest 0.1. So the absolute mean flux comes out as 31.5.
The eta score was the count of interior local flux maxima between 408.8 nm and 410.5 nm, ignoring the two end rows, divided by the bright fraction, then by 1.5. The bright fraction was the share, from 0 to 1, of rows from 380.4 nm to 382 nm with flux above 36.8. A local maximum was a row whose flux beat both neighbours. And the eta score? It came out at 1.33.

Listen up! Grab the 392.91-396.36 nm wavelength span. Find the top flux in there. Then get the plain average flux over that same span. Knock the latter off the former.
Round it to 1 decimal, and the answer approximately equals 2.3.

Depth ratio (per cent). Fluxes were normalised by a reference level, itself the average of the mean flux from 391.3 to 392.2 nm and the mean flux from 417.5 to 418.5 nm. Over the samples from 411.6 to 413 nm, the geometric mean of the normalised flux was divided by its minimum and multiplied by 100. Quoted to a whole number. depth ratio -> 109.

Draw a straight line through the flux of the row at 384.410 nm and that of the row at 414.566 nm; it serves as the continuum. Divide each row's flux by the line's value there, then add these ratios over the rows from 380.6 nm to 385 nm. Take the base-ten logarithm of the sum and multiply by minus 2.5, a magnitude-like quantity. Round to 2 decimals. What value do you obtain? -3.46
